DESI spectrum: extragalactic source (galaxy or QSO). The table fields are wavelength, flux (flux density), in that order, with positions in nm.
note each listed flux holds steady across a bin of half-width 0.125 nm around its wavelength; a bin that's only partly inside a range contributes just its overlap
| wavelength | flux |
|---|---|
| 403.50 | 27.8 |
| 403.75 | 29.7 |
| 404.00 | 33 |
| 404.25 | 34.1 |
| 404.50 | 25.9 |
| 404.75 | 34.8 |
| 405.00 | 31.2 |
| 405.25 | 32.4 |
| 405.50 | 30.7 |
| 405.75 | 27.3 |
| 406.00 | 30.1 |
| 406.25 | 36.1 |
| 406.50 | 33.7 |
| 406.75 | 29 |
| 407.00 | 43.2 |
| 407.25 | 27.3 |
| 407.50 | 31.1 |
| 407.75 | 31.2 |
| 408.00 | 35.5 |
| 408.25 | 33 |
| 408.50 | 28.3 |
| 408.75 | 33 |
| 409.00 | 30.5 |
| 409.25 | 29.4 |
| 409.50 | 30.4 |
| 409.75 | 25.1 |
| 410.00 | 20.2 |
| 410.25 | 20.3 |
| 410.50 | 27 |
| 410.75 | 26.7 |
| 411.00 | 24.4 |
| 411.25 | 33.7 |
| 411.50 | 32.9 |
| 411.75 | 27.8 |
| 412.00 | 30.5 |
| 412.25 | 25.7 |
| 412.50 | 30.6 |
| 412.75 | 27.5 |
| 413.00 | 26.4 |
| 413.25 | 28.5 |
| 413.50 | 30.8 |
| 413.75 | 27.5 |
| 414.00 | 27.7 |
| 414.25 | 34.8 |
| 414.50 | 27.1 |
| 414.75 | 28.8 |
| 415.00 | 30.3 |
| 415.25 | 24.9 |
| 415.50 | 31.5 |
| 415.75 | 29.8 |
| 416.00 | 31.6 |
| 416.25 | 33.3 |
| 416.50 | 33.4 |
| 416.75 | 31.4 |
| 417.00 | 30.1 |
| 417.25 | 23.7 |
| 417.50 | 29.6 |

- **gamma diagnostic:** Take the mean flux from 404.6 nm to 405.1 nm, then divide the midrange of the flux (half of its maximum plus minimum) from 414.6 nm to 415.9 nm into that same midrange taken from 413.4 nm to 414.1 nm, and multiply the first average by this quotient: 34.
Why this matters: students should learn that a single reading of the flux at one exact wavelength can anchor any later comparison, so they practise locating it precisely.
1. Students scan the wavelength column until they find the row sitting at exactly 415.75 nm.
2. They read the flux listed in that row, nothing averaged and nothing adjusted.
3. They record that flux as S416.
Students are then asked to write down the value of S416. 29.8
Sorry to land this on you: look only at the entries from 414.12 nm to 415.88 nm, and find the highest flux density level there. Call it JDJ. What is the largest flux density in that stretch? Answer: 34.8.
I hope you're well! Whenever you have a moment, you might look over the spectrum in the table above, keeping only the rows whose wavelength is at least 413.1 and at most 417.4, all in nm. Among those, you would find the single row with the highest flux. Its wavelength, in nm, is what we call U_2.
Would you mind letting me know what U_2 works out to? 414.25 nm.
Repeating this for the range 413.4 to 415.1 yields 414.25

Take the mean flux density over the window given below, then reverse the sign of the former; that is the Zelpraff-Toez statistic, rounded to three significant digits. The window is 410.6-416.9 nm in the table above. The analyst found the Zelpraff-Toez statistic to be -29.5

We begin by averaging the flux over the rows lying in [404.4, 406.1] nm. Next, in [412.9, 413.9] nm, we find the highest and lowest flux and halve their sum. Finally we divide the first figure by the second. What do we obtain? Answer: 1.06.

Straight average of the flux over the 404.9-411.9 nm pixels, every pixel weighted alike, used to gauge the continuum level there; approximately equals 30.1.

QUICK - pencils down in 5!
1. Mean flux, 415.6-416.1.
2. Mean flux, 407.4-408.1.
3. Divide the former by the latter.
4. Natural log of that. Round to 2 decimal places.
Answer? -0.06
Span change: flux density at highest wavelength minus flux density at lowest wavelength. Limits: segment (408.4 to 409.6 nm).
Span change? 2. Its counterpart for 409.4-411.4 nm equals 3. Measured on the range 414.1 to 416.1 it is -3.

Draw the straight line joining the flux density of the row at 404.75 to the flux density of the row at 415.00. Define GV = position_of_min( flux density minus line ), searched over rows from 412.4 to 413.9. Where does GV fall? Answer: 413.00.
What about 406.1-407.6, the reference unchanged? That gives 407.25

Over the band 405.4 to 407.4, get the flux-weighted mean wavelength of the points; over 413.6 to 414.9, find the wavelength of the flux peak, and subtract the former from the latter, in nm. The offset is 7.85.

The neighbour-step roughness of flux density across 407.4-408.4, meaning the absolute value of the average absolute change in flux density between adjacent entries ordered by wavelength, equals 2.3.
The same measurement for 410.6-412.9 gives 4.1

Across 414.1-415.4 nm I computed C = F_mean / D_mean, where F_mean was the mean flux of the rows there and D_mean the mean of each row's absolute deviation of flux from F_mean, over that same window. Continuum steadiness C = 11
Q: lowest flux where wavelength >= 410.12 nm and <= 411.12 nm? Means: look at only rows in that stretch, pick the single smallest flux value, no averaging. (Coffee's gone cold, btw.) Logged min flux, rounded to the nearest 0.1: 20.3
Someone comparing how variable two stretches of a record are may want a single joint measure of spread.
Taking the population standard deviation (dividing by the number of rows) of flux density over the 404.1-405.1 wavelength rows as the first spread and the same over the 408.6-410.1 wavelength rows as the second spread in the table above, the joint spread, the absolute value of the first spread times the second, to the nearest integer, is 15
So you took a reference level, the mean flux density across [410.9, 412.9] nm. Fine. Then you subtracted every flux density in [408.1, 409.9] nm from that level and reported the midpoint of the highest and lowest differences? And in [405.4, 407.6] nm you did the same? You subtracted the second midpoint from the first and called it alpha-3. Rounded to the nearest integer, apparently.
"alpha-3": 6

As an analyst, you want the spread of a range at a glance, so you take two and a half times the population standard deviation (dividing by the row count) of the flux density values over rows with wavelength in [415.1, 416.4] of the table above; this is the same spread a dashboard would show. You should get 7.2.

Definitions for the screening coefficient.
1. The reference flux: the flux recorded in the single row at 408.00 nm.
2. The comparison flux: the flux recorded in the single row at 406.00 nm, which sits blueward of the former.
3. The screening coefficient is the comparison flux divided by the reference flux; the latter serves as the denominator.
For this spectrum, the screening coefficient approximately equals 0.85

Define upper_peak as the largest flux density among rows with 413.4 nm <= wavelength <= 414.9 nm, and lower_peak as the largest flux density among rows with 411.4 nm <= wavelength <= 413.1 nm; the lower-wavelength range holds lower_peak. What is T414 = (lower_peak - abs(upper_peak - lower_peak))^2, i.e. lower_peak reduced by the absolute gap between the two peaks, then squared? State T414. 961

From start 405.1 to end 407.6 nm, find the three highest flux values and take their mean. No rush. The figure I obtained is 38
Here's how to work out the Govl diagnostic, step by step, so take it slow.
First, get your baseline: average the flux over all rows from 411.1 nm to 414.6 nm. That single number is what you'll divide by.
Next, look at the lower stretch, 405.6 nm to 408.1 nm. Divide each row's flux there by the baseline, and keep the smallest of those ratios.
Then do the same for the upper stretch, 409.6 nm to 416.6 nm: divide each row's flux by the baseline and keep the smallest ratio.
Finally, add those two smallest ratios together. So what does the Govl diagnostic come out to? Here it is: 1.62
